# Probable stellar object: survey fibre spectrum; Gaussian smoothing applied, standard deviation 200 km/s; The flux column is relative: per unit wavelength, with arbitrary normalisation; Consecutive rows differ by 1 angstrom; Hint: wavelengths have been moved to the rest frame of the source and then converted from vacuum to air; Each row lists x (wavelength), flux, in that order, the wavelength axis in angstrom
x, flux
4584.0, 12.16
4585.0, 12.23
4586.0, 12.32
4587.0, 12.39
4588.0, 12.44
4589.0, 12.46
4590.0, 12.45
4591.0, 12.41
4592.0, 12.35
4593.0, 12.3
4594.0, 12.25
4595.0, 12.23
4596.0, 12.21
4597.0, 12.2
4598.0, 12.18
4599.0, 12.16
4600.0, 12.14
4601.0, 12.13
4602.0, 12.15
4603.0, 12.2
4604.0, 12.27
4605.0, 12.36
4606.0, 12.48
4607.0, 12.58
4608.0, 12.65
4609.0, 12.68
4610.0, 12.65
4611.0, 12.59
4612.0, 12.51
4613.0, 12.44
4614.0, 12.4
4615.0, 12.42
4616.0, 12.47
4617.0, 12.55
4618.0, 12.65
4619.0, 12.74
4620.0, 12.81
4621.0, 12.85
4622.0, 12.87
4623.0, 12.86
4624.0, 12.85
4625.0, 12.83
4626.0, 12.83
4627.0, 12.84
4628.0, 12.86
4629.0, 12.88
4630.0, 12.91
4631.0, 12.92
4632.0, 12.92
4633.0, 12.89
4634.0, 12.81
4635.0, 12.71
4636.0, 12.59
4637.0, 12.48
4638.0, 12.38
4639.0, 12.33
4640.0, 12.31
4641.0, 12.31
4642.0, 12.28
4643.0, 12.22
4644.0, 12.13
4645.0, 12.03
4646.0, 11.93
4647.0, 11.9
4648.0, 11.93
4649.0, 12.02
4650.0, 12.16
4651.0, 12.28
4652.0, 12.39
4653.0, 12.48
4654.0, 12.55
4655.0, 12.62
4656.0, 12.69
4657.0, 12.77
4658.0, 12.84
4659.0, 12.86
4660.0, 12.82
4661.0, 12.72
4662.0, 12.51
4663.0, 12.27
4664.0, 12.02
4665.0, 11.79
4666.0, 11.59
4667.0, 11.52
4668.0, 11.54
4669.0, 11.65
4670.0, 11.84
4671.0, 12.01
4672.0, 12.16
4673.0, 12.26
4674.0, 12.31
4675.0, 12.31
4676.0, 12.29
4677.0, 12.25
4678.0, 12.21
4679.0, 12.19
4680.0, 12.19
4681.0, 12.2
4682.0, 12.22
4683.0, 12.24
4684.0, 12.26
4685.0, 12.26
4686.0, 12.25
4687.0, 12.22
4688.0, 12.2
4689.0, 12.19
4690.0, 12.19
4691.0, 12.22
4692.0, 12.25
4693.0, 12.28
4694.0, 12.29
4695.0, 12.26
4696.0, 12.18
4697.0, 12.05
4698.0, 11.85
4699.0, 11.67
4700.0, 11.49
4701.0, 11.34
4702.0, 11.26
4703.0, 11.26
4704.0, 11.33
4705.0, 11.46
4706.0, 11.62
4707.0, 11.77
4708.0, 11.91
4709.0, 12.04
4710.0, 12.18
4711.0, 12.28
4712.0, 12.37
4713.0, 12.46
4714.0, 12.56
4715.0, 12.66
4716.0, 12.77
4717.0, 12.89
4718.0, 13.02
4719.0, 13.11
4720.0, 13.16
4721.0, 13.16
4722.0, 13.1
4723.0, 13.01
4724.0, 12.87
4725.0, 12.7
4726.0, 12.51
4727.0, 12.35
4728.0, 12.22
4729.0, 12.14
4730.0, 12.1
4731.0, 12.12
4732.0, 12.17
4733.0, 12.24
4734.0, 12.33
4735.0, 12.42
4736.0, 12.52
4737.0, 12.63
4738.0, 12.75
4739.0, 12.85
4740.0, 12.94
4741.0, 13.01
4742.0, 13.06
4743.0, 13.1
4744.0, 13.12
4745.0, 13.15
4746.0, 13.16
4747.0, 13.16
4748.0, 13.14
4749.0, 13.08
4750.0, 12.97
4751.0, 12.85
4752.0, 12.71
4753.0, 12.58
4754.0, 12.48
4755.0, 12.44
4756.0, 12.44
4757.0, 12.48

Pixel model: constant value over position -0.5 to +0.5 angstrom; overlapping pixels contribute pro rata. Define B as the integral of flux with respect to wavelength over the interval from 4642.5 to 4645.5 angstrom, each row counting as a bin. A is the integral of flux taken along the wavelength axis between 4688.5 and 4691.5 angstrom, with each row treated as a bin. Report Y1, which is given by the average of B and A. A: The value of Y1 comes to 36.5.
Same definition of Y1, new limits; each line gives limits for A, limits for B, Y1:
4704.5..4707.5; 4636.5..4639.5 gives 36.0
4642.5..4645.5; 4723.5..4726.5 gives 37.2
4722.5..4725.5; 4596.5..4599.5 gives 37.6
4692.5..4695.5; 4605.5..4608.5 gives 37.3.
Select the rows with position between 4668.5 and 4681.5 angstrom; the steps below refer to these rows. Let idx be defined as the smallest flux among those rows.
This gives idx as 11.65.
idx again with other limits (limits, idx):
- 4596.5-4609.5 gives 12.13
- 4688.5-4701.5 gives 11.34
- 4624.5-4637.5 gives 12.48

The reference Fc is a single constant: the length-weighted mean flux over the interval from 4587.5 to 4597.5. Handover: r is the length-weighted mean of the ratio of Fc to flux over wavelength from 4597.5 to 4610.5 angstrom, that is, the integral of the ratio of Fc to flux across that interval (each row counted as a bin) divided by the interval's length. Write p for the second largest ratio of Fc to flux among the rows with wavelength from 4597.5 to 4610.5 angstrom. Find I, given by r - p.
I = -0.02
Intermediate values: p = 1.016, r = 1.00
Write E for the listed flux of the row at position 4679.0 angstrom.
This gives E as 12.19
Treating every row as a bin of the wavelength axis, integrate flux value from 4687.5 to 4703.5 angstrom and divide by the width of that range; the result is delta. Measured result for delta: 11.9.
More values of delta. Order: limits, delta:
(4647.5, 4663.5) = 12.5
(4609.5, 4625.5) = 12.7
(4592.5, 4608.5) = 12.3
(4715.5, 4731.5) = 12.7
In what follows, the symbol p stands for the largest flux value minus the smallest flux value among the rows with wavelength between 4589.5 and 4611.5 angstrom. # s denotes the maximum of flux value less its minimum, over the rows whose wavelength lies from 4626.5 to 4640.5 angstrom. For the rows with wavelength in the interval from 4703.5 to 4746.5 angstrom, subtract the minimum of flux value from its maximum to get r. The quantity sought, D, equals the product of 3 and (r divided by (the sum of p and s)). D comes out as 4.7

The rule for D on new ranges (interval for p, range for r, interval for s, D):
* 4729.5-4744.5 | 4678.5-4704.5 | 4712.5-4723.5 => 1.8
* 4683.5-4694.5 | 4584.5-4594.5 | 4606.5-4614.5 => 1.8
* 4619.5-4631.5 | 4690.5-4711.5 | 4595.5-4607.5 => 5.5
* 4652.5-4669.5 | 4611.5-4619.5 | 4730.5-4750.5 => 0.4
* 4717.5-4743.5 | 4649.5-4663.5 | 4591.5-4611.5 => 1.3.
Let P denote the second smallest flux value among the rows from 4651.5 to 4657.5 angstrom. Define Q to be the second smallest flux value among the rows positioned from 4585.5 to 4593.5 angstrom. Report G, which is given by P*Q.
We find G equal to 154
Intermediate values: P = 12.48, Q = 12.32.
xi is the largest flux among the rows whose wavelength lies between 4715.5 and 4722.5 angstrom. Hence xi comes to 13.16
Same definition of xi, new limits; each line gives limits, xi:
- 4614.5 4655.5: 12.92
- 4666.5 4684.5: 12.31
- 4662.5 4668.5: 12.27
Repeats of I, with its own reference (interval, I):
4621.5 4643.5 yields -0.03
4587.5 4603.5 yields -0.01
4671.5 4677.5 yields 0.00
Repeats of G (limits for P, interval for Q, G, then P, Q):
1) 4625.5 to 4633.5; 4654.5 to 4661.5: 163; 12.84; 12.69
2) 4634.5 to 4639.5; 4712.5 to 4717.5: 155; 12.38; 12.56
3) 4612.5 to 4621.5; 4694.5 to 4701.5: 143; 12.42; 11.49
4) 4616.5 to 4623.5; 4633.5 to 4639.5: 157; 12.65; 12.38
